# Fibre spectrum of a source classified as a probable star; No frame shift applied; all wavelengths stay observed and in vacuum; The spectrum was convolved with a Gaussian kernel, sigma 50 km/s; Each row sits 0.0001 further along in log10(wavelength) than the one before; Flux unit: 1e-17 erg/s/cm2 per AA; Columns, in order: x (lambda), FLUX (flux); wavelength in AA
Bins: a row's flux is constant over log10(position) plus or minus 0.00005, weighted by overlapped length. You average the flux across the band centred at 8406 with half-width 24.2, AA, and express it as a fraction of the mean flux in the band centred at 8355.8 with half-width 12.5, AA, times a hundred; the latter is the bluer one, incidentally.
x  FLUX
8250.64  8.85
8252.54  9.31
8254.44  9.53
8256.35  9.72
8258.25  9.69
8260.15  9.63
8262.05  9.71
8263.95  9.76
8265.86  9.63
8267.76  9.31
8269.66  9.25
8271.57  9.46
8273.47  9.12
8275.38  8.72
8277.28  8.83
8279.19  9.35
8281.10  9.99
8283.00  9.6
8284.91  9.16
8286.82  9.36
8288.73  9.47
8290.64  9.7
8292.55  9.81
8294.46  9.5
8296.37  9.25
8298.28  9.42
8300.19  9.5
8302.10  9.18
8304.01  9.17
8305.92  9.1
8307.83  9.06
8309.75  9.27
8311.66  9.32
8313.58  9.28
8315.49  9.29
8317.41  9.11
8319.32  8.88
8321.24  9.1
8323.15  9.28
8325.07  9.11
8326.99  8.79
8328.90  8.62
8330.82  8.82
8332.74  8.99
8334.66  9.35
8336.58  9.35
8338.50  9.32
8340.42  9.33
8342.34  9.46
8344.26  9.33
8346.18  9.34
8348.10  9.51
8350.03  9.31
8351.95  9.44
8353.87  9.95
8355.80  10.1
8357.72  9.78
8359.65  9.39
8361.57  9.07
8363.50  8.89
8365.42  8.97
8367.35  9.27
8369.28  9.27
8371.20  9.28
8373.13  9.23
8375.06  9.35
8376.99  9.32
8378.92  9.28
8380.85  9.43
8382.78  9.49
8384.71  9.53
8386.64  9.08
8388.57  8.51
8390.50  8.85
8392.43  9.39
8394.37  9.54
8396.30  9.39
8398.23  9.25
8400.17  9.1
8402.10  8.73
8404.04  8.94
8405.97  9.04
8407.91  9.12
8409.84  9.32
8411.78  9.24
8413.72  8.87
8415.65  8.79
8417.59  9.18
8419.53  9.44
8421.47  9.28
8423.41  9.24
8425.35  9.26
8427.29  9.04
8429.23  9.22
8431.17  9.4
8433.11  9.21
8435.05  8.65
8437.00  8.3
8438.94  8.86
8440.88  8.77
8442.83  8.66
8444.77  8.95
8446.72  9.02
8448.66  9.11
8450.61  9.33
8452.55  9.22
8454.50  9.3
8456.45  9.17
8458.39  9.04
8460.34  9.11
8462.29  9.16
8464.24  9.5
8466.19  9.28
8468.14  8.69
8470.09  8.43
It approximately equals 97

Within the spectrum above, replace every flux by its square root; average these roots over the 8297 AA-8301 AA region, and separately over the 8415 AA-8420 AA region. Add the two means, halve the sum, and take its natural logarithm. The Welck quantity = 1.11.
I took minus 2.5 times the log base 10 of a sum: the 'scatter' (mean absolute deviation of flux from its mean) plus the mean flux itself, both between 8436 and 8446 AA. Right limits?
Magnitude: -2.37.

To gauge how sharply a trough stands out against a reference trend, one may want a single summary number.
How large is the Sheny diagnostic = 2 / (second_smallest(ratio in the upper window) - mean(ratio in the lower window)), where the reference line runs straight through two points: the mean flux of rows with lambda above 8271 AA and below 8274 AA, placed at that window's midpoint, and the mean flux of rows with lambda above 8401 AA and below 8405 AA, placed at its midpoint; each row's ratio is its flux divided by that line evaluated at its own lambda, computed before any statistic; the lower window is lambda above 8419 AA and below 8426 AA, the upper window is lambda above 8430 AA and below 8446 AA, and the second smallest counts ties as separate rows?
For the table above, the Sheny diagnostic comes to -29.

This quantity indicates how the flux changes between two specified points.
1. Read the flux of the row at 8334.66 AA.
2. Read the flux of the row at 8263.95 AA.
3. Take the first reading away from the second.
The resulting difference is 0.41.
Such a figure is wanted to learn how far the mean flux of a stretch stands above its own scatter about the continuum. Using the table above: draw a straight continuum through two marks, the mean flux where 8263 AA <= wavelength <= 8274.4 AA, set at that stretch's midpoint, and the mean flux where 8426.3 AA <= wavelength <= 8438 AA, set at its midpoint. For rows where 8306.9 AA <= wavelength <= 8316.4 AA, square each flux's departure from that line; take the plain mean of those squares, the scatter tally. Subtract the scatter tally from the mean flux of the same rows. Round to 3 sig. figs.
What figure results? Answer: 9.23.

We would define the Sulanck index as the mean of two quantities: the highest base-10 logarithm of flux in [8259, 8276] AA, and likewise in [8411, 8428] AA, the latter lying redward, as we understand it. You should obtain 0.982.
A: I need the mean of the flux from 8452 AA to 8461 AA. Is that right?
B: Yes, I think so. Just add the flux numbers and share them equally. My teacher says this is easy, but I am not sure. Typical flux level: 9.17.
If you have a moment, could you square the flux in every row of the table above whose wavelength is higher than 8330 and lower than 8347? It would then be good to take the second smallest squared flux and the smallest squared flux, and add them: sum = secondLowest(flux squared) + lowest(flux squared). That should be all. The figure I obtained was 159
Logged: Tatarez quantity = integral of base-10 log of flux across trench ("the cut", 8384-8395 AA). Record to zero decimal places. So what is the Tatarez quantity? 11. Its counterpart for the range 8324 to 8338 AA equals 13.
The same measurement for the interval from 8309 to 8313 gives 4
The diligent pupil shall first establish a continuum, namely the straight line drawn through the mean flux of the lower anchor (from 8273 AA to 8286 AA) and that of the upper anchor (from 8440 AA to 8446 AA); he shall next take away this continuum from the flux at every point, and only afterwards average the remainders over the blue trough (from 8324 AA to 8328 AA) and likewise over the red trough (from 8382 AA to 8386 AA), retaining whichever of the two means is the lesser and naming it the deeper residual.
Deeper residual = -0.17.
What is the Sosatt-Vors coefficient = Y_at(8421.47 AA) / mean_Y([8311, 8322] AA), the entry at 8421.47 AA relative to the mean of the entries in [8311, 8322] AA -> 1.01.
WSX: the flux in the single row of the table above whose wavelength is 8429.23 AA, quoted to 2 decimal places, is 9.22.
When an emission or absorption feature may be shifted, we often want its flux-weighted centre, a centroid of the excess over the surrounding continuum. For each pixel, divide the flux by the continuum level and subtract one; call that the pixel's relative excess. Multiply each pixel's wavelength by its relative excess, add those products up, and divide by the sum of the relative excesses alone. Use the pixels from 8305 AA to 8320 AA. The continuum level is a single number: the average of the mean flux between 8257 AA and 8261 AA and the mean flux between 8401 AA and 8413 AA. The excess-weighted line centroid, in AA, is 8313.4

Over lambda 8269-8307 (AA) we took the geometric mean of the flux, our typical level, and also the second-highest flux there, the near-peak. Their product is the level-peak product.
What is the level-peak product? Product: 91.6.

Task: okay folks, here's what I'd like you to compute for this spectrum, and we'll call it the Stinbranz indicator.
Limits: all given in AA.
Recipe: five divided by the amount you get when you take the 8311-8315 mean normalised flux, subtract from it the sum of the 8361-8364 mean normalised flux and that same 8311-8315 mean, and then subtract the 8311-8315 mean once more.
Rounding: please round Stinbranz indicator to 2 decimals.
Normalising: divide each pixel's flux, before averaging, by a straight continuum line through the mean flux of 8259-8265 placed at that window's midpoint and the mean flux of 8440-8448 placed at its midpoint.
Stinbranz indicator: -2.56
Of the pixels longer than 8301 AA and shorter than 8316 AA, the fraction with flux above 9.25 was 0.50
